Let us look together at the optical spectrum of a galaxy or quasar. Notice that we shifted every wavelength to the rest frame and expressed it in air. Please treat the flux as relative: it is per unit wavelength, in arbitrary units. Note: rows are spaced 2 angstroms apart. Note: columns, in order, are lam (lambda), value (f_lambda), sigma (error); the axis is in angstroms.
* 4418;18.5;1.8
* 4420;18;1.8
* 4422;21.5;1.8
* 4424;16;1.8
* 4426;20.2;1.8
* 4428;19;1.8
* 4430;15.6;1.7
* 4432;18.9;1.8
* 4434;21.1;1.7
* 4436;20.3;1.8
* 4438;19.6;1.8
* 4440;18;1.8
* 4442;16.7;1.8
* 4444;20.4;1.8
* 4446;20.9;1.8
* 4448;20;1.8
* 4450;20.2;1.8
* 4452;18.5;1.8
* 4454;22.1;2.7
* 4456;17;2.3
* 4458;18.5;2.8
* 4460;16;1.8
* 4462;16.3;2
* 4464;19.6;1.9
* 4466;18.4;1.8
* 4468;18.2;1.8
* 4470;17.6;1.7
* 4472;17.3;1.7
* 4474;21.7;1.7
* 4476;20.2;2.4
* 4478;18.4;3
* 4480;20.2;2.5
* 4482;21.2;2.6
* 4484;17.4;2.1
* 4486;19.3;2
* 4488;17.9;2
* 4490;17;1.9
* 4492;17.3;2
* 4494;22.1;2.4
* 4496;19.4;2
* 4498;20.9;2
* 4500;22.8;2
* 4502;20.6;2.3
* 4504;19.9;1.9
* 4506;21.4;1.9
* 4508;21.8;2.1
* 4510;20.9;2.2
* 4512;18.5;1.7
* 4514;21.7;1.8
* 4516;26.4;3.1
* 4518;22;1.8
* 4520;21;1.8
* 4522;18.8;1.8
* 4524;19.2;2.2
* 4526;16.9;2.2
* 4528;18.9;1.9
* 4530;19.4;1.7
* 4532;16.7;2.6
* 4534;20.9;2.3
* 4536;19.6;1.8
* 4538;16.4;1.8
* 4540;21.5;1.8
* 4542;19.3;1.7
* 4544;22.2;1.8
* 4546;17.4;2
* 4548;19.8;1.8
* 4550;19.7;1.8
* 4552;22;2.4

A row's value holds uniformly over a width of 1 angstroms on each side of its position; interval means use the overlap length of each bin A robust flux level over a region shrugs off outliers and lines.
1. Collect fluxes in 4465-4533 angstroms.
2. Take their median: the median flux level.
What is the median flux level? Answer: 19.4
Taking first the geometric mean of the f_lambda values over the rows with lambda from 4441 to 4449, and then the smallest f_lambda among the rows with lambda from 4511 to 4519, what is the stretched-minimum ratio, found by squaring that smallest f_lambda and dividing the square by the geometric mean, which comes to 17.6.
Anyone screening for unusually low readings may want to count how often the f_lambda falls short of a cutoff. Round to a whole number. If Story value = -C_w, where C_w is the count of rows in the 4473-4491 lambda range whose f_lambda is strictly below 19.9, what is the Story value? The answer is -5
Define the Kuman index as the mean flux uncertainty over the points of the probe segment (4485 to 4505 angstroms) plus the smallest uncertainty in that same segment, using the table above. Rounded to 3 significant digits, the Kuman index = 3.95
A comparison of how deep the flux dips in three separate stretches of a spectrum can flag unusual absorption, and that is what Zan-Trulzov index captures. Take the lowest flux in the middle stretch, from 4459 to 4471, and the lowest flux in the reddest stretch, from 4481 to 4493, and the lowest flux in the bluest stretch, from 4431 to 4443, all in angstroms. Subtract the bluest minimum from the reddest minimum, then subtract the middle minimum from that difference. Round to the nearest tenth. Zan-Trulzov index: -15.7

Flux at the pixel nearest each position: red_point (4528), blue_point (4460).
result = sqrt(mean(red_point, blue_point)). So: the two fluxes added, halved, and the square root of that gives 4.2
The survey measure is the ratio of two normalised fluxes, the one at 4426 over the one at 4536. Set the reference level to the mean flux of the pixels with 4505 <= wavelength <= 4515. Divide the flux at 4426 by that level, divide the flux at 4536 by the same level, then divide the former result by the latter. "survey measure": 1.03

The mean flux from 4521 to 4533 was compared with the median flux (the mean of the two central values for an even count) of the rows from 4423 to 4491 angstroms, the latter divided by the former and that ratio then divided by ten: 0.102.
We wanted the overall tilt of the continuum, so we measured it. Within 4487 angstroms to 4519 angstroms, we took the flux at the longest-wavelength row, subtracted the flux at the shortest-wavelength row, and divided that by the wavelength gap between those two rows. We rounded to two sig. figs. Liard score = 0.14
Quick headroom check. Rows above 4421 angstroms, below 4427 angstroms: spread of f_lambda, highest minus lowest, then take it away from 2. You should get -3.5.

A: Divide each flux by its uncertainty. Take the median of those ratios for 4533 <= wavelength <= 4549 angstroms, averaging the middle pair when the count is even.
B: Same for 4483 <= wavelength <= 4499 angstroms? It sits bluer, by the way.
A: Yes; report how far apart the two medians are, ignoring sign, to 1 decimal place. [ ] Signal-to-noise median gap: 1.9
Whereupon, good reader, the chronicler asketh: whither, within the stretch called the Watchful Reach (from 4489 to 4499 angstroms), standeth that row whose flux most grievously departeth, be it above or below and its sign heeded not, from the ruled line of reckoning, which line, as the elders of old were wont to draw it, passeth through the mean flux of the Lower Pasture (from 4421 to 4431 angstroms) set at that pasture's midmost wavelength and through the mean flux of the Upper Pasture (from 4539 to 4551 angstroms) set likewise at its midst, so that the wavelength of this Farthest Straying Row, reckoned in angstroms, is 4494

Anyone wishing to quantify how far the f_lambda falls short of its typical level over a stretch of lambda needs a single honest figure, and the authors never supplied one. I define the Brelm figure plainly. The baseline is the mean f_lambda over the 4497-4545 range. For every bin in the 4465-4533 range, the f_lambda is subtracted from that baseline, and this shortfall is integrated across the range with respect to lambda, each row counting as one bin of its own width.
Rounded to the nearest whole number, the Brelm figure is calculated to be 39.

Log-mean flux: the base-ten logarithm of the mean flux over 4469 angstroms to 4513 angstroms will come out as 1.29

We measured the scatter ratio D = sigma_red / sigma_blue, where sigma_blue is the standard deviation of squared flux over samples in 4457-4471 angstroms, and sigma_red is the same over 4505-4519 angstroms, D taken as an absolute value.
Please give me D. 2.4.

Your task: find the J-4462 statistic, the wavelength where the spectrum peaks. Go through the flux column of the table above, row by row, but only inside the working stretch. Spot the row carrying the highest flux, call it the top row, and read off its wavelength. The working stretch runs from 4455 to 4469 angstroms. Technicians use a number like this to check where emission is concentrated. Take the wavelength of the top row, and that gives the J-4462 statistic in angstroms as 4464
